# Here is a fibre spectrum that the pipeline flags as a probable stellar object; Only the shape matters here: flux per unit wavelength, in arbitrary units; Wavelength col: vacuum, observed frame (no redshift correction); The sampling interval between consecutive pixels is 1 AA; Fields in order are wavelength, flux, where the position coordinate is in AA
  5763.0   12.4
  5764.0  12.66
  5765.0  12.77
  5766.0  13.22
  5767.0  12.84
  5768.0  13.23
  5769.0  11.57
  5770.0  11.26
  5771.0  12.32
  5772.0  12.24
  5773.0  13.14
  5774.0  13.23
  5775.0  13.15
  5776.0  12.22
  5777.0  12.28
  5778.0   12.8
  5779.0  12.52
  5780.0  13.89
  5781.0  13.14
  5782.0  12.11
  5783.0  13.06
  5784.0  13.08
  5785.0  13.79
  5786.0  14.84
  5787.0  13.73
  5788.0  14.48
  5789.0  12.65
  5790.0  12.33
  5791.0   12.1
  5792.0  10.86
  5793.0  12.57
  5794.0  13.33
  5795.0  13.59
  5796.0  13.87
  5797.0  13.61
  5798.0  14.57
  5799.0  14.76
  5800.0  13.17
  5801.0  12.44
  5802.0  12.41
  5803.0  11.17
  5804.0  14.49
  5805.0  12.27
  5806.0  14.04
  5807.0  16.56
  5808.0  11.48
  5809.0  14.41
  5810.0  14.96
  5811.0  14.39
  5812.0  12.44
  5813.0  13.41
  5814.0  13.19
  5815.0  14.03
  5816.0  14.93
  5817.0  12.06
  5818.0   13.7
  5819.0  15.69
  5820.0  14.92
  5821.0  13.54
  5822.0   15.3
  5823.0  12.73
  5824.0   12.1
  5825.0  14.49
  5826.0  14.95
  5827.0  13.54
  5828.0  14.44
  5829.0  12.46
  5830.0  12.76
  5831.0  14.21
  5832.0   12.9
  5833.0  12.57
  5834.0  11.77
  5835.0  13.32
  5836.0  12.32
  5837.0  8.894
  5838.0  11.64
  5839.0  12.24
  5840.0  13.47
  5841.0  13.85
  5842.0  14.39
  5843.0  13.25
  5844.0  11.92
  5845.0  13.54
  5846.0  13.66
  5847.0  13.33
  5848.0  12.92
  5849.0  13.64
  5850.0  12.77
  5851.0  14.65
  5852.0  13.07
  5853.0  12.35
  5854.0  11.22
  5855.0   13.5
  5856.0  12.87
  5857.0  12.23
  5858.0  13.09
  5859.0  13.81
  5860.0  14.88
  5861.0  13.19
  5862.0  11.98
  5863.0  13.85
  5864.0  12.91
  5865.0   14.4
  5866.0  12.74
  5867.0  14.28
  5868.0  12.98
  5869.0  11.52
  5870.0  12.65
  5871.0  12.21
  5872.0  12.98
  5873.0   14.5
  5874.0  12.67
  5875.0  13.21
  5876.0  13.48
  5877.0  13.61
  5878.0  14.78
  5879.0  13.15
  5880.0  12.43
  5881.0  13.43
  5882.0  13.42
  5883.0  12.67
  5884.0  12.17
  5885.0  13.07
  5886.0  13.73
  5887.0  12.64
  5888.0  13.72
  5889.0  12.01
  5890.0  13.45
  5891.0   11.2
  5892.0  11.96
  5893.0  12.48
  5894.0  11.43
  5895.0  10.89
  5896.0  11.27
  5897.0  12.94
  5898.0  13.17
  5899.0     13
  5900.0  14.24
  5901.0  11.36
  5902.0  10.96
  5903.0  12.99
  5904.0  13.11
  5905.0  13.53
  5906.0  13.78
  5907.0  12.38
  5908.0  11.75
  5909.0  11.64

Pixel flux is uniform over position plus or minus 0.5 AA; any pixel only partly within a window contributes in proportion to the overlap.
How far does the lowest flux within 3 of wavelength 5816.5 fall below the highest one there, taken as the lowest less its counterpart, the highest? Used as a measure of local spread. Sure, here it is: -3.6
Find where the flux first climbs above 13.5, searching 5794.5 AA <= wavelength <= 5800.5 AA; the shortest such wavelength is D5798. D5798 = 5795.0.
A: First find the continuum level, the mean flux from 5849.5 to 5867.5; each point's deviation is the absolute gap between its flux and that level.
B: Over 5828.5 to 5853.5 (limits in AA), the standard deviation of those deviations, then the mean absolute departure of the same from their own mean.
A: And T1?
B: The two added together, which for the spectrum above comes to 1.4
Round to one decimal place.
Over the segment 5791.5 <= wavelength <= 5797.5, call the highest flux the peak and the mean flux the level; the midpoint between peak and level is 13.4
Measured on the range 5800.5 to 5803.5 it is 12.2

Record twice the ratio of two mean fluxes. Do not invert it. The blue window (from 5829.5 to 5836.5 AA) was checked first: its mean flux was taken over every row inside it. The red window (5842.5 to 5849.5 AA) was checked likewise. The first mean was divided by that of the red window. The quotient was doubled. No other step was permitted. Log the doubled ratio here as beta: 1.95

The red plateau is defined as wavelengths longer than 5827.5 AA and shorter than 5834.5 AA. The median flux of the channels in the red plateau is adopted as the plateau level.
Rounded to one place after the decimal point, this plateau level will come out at 12.8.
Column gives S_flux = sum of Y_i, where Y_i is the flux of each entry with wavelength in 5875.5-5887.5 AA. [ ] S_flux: 159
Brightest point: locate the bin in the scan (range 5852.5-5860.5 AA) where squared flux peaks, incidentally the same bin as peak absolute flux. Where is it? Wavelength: 5860.0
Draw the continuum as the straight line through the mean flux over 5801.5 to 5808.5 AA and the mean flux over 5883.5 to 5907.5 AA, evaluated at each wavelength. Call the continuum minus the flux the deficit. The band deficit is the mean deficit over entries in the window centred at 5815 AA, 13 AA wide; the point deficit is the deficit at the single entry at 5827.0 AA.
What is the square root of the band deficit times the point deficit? 0.64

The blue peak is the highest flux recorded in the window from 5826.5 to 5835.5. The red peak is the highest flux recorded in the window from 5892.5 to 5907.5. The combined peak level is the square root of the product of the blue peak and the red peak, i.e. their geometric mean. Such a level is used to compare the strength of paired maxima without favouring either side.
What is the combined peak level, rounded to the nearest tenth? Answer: 14.3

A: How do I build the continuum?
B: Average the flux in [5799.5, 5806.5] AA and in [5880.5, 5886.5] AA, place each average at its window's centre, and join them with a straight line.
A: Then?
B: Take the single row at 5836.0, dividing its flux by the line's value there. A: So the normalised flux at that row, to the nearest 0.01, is 0.95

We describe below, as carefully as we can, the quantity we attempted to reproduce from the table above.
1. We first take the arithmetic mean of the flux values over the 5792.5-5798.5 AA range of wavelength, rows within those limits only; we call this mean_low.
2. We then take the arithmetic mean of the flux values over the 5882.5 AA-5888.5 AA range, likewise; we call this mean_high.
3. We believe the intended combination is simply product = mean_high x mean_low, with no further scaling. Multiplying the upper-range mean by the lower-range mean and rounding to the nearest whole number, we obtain 177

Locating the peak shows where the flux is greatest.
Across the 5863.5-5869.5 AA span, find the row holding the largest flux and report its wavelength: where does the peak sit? 5865.0 AA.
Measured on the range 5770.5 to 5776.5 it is 5774.0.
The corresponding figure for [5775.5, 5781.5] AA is 5780.0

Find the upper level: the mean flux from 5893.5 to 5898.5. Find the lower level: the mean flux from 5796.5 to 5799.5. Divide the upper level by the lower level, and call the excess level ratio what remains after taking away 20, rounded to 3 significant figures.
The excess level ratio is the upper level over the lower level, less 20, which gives -19.2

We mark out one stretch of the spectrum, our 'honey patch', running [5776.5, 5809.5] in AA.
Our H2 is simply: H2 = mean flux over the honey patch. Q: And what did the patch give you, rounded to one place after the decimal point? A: 13.2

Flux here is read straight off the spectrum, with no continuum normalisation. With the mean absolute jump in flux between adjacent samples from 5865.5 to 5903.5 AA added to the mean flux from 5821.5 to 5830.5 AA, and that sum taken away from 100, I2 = 85.3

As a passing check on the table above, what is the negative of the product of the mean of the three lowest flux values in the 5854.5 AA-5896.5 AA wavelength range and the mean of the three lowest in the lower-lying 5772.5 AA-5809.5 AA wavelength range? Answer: -124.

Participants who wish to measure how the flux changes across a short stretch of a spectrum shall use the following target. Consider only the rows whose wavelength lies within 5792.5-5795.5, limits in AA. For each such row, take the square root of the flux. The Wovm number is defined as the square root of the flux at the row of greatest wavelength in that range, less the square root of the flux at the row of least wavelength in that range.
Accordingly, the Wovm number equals 0.14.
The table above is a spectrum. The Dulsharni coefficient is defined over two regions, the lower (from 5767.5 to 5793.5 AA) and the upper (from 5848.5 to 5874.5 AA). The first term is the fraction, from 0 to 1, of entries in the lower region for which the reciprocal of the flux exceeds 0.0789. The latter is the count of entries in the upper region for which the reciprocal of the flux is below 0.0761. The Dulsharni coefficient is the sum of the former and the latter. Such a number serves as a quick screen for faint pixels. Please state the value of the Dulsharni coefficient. 10.5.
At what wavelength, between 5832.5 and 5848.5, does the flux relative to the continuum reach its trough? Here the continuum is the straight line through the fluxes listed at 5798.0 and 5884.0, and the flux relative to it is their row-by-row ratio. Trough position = 5837.0 AA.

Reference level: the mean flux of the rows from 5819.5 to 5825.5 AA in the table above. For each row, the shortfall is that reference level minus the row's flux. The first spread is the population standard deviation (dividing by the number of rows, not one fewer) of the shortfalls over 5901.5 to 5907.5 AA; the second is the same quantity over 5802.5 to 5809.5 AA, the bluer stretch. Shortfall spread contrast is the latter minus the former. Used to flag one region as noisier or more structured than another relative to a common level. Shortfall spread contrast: 0.9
